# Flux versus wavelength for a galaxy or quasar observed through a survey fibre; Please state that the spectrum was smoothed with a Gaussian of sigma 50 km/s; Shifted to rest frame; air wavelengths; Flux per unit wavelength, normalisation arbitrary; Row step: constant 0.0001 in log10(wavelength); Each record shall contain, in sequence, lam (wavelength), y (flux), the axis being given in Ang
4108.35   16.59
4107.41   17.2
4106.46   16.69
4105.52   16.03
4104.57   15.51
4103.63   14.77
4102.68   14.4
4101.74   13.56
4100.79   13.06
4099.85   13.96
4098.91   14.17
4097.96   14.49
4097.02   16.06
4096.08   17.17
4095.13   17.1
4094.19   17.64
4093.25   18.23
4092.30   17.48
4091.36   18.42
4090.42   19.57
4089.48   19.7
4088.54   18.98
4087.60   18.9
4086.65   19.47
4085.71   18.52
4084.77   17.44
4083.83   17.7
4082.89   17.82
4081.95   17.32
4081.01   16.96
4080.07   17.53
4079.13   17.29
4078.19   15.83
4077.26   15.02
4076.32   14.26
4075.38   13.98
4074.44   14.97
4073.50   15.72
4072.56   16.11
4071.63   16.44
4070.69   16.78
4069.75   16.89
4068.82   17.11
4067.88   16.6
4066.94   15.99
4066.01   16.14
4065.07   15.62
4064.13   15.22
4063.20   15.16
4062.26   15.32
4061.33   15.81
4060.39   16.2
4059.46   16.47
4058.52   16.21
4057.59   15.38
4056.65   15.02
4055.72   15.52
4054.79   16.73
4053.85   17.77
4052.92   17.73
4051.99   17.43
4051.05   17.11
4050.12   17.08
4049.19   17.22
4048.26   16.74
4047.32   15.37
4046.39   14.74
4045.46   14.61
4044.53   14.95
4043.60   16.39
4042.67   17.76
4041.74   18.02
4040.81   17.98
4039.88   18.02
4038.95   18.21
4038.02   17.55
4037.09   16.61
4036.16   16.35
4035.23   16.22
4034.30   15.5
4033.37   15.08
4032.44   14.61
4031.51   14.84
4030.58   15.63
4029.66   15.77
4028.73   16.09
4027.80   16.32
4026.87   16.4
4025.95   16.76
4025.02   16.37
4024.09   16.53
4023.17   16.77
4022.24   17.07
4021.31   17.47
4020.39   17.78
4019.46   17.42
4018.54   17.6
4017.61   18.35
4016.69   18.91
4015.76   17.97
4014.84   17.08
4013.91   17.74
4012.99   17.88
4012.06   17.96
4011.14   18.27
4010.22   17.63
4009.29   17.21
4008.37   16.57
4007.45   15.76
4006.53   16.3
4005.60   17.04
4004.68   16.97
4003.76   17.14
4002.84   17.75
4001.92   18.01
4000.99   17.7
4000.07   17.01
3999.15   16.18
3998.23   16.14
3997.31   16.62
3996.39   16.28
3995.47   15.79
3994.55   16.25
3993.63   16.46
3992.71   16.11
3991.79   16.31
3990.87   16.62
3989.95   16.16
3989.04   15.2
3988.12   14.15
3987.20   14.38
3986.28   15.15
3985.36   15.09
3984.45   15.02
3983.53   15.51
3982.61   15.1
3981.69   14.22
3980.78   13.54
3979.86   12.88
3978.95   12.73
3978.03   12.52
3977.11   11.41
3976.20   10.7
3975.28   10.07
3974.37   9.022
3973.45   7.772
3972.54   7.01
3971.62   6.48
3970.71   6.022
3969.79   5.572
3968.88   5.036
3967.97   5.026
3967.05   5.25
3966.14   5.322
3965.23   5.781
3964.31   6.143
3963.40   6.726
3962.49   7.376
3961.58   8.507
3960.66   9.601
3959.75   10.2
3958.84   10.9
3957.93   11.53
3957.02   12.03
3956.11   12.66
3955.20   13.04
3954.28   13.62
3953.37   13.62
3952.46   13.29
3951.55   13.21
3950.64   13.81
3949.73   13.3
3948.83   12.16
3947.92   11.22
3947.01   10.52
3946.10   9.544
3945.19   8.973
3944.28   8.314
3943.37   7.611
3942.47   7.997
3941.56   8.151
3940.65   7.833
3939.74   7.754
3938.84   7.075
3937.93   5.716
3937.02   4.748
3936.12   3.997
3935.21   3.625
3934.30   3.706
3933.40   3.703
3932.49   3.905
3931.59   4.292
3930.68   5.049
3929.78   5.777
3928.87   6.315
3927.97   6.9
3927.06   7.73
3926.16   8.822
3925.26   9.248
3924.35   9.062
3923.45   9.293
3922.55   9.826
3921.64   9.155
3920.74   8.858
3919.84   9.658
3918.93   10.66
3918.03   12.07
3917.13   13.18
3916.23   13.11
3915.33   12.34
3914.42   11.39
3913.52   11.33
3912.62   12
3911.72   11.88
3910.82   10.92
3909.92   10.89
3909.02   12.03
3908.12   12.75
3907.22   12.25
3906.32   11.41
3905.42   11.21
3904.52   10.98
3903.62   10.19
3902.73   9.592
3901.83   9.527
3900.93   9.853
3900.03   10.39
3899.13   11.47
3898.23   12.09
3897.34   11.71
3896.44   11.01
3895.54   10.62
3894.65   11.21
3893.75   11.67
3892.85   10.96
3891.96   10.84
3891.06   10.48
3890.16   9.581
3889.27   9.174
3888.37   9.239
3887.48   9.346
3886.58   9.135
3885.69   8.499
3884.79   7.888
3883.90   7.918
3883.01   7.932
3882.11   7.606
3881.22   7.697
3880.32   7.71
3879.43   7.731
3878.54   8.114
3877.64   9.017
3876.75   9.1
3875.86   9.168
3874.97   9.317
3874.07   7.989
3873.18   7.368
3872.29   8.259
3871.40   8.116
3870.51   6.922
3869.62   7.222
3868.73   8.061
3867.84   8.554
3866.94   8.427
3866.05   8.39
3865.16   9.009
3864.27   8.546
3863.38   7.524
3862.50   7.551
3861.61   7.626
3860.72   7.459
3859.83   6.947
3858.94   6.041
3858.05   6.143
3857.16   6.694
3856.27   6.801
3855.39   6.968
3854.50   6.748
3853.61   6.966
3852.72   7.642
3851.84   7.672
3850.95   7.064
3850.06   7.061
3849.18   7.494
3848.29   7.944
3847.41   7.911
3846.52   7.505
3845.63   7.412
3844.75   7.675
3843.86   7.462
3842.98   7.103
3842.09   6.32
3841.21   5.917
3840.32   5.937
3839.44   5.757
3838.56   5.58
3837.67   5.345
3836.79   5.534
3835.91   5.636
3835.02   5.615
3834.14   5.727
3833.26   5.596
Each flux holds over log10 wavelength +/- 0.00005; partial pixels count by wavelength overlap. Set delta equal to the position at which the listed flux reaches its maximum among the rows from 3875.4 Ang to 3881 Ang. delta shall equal 3875.86 Ang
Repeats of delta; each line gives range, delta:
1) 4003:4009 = 4003.76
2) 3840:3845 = 3844.75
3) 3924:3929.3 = 3925.26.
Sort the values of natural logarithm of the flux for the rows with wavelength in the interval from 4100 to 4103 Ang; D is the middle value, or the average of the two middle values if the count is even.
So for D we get 2.6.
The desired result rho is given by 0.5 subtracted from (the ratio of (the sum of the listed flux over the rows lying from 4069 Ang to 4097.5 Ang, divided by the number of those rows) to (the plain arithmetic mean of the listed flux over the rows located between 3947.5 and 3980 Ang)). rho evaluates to 1.3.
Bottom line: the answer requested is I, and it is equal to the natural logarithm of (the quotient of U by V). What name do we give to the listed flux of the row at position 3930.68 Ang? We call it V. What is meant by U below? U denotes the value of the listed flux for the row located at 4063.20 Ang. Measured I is 1.1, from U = 15.16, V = 5.049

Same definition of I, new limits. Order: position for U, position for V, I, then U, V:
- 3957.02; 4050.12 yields -0.4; 12.03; 17.08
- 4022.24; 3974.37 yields 0.6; 17.07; 9.022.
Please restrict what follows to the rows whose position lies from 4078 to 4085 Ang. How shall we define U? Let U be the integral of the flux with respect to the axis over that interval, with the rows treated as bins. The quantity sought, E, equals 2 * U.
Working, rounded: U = 121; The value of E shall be 242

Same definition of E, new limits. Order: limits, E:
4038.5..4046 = 255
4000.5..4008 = 256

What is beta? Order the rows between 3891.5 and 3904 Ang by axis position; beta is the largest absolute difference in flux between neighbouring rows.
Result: 1.08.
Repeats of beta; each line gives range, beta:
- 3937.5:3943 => 1.36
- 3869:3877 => 1.33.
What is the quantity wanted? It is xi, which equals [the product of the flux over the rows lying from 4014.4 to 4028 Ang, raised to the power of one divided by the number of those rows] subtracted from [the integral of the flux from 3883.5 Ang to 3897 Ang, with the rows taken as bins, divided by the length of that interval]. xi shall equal -7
